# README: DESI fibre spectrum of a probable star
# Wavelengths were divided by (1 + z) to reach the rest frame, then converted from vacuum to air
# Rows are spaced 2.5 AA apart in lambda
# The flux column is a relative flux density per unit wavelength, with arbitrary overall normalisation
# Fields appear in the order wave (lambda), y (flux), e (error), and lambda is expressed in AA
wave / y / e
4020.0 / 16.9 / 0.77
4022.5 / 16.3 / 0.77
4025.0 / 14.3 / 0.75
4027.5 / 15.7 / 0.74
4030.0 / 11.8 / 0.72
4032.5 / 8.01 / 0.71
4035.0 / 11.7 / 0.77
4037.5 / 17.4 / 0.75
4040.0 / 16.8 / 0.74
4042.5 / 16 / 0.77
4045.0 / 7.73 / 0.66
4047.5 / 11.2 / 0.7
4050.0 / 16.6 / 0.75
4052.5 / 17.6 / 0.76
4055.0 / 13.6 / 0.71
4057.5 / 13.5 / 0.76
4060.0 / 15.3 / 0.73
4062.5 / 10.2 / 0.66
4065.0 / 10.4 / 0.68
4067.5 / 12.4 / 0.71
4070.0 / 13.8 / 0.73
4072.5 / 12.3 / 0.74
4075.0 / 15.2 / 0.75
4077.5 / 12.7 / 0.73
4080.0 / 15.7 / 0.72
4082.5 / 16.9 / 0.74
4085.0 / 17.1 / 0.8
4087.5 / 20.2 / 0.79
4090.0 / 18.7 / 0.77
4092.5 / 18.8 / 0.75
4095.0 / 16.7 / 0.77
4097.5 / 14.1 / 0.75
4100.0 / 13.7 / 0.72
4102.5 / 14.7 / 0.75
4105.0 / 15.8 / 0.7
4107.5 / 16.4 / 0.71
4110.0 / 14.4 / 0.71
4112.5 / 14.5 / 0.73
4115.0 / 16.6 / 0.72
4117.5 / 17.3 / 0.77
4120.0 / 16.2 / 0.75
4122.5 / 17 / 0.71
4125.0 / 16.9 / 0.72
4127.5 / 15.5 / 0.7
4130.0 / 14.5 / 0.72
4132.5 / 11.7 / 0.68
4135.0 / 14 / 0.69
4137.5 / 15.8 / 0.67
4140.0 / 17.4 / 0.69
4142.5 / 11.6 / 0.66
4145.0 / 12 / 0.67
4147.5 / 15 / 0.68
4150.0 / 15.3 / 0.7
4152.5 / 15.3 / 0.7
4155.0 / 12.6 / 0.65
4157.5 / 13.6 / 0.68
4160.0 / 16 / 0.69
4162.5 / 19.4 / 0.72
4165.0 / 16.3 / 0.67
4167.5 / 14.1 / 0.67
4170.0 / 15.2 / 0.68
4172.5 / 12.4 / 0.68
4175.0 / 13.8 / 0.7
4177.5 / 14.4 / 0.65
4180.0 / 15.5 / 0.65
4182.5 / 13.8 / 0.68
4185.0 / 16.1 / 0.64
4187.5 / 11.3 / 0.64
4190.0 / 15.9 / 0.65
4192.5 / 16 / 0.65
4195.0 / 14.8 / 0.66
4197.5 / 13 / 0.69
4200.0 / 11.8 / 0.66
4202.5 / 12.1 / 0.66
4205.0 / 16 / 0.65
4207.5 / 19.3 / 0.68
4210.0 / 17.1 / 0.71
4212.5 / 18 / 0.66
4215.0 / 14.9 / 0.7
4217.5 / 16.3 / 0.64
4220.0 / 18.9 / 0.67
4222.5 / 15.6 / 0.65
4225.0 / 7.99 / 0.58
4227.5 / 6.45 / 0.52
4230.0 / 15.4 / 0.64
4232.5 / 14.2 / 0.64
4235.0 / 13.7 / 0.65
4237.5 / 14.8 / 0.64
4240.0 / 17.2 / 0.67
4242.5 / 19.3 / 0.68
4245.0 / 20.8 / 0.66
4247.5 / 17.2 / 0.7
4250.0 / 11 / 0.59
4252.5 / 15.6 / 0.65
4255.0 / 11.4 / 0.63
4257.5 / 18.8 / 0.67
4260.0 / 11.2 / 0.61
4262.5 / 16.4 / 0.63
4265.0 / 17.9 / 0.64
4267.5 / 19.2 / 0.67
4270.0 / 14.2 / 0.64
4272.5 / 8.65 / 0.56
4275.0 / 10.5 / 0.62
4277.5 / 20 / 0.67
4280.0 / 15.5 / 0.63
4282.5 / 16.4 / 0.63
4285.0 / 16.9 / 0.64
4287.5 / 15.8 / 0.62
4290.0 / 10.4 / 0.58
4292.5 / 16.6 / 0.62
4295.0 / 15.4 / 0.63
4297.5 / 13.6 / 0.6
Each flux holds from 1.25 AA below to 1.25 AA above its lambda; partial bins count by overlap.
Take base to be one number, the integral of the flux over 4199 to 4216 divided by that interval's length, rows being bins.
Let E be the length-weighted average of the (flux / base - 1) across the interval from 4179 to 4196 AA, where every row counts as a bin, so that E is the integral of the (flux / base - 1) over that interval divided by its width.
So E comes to -0.06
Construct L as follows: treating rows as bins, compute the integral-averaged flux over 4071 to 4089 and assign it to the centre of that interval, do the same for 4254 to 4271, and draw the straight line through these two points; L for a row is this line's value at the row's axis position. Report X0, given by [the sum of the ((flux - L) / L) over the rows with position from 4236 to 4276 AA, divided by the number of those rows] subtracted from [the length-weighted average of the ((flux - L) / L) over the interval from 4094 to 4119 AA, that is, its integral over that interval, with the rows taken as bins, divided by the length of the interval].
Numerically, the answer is 0.01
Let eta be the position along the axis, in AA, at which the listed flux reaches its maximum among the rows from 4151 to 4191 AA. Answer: 4162.5 AA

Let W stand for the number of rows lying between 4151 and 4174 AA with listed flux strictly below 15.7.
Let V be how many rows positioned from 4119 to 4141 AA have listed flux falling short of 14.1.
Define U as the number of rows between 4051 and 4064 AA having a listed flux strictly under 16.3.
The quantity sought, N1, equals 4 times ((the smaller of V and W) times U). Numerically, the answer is 32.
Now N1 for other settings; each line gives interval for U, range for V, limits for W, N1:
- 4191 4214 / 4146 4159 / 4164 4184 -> 48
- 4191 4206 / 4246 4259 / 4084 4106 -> 48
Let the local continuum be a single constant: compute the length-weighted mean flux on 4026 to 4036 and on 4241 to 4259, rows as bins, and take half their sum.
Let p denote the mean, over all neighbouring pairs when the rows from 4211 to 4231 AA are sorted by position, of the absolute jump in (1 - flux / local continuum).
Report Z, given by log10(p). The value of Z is -0.54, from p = 0.29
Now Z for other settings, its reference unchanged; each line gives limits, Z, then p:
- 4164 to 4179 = -0.94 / 0.12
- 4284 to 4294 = -0.52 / 0.30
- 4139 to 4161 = -0.86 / 0.14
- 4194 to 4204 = -1.11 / 0.08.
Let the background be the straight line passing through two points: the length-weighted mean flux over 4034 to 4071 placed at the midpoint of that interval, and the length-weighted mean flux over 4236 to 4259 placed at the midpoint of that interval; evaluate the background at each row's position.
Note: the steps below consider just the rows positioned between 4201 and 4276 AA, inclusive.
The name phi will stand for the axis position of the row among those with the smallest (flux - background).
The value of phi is 4227.5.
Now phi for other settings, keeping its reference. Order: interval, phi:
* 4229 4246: 4235.0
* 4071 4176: 4142.5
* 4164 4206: 4187.5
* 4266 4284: 4272.5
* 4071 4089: 4072.5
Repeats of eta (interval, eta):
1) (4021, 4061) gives 4052.5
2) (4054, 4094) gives 4087.5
